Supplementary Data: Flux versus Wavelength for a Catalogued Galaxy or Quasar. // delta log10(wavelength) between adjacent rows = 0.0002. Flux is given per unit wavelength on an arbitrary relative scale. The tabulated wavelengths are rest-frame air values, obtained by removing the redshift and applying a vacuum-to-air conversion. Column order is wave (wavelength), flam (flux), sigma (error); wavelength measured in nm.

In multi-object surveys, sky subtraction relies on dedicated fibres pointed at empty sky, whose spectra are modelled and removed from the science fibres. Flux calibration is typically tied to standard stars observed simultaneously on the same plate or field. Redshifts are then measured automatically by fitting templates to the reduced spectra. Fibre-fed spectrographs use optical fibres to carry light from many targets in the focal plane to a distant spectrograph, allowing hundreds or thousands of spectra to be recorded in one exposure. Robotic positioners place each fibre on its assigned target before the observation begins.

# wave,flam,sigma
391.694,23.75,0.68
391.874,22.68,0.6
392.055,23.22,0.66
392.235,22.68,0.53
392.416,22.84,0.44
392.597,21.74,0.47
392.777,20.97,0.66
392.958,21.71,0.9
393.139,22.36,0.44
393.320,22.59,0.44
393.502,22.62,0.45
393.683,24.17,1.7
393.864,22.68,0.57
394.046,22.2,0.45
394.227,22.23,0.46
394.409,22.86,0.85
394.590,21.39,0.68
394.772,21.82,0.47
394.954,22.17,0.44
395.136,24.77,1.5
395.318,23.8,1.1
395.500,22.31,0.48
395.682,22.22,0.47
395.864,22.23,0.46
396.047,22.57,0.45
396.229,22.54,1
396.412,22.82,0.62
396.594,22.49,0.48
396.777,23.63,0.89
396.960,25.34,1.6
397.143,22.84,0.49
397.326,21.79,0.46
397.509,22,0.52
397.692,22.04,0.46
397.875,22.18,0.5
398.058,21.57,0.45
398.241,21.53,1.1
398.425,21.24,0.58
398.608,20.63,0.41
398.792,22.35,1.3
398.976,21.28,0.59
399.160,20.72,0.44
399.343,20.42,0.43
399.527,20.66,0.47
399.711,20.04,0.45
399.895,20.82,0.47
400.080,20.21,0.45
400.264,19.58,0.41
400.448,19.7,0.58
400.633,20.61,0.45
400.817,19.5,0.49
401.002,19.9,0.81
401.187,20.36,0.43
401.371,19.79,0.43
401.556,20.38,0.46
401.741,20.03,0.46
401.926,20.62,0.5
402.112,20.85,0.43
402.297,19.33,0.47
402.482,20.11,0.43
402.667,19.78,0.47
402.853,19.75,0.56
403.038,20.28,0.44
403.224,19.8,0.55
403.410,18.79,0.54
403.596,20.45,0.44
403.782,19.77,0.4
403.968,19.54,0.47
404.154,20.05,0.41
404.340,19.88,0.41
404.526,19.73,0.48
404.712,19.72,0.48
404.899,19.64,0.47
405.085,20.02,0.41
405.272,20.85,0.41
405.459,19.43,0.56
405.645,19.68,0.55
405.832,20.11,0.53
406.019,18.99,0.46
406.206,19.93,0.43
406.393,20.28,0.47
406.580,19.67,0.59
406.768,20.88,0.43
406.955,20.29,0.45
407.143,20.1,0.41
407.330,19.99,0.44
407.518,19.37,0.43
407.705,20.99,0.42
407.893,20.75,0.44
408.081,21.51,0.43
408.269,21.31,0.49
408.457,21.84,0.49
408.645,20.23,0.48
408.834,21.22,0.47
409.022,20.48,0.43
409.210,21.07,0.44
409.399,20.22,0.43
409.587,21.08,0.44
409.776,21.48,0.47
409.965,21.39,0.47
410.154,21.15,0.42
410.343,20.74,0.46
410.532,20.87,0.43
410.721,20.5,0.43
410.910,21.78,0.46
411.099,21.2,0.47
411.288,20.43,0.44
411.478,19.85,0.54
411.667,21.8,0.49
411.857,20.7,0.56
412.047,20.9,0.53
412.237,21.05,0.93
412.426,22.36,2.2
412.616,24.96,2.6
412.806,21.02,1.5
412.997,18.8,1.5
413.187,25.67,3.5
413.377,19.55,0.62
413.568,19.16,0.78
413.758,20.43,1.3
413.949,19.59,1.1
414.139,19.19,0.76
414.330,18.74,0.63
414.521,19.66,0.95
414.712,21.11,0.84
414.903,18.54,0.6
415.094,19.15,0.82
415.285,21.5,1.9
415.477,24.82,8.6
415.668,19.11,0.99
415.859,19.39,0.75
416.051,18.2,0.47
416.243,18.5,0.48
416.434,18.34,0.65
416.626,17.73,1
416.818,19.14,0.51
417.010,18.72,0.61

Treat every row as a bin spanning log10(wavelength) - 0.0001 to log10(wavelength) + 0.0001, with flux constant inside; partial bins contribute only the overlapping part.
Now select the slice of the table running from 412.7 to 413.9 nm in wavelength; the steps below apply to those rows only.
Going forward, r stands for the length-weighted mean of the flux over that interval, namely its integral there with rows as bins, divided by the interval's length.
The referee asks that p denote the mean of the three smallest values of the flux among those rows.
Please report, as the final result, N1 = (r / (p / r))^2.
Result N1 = 505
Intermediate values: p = 19.2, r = 20.8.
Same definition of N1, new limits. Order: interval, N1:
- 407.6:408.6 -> 459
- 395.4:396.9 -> 533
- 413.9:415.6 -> 476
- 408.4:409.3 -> 453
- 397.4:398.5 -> 489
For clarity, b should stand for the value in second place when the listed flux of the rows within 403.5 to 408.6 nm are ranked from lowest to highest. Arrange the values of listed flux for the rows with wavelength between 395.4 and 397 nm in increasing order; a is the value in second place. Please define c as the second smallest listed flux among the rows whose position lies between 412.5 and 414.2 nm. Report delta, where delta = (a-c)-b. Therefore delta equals -16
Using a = 22.23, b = 19.37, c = 19.16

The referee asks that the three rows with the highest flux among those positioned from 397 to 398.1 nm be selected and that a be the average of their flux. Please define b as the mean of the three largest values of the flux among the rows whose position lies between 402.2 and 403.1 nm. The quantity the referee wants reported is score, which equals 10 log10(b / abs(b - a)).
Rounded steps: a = 22.4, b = 20.1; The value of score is 9.4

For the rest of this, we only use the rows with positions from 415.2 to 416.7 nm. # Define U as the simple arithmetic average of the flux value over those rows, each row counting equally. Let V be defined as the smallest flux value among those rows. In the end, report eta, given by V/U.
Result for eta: 0.900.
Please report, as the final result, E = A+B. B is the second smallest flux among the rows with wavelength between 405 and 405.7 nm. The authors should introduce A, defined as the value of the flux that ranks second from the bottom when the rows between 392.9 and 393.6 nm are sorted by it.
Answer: 42.0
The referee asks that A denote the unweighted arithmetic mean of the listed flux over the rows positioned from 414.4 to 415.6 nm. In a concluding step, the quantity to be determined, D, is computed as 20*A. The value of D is 416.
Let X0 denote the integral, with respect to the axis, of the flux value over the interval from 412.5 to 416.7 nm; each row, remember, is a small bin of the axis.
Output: 85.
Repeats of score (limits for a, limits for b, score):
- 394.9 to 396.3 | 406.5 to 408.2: 9.1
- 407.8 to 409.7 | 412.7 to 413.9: 14.4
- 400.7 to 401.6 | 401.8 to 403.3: 17.5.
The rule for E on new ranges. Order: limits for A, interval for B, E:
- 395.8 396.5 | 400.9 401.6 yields 42.4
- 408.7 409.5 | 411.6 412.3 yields 41.4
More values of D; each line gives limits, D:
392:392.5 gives 458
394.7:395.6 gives 459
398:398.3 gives 431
